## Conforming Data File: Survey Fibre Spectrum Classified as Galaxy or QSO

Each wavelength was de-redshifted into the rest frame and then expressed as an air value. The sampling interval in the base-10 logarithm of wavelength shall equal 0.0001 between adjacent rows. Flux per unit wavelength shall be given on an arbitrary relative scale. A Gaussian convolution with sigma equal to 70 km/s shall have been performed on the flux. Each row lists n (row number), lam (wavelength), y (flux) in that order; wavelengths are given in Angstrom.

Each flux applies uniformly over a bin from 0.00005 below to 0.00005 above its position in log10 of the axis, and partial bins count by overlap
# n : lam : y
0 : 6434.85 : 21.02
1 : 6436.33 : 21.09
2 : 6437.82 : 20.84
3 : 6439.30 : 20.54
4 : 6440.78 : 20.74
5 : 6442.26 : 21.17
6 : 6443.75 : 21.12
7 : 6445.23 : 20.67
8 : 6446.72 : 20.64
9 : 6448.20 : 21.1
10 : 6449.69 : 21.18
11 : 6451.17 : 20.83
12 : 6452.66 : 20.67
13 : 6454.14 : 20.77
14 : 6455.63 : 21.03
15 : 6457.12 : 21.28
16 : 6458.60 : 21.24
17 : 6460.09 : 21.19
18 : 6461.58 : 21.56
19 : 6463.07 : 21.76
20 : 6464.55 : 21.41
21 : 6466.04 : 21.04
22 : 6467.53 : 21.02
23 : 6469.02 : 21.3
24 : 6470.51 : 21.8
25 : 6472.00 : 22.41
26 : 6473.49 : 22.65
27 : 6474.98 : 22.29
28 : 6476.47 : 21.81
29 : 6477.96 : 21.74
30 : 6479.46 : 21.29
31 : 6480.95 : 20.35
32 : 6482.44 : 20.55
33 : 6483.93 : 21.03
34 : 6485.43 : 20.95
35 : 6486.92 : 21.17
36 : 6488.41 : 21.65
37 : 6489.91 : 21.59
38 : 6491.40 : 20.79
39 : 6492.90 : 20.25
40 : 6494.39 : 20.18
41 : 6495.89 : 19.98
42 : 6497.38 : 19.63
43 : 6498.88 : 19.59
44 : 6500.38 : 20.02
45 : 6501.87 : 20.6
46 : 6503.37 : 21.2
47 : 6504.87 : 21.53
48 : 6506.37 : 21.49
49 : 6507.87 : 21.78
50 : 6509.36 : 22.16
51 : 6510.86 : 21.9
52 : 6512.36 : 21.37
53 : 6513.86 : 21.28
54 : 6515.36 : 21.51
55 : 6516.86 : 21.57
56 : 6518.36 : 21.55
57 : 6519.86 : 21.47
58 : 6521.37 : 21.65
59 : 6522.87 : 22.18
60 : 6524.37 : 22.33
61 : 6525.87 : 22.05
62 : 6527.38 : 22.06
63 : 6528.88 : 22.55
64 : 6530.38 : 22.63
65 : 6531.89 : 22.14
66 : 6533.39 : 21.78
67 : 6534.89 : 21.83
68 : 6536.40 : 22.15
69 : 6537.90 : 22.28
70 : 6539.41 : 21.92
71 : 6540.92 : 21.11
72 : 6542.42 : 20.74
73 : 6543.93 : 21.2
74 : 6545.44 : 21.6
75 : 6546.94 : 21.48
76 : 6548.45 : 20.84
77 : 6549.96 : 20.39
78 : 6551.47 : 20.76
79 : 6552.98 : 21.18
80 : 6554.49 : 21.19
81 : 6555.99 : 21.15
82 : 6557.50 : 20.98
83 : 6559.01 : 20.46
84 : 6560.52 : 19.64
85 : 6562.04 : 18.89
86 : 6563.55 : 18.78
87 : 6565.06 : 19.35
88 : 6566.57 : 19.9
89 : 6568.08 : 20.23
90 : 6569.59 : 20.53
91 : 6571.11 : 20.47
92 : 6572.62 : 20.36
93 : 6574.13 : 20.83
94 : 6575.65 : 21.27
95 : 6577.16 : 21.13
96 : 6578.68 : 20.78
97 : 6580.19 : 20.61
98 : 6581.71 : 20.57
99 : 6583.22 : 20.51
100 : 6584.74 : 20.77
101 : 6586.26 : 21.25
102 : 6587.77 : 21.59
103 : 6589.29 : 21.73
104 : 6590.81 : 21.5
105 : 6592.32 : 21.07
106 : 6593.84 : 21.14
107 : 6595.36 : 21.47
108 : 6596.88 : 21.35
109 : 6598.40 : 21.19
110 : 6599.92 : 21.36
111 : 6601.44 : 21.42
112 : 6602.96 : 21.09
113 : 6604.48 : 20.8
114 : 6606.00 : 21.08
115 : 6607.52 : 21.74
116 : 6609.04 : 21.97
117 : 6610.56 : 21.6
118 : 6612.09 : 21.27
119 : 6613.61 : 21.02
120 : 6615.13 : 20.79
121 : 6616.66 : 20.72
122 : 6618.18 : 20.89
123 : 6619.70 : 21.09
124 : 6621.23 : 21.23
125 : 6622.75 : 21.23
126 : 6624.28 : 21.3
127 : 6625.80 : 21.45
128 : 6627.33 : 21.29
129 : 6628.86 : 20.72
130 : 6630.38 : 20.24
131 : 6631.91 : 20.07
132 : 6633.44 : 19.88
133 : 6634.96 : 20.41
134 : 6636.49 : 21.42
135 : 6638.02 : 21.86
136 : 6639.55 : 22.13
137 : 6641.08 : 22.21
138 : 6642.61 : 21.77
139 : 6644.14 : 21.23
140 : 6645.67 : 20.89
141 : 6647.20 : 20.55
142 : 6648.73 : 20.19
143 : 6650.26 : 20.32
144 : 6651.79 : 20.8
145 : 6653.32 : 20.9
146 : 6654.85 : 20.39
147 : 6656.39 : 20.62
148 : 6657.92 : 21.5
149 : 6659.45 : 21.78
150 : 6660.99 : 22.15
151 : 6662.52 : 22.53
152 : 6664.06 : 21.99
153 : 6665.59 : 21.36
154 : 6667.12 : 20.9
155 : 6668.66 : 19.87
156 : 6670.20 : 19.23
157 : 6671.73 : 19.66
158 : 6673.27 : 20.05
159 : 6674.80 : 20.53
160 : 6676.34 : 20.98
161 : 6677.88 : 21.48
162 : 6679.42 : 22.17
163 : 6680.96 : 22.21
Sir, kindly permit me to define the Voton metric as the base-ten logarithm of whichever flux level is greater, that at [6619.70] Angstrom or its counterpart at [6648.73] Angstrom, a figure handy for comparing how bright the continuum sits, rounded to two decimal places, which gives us 1.32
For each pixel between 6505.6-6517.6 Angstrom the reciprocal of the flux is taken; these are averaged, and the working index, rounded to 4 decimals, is 0.0462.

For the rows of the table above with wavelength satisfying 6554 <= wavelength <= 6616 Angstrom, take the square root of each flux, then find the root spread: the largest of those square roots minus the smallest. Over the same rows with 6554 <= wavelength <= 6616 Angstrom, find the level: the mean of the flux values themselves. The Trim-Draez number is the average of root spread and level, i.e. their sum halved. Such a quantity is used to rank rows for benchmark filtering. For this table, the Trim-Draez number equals 10.6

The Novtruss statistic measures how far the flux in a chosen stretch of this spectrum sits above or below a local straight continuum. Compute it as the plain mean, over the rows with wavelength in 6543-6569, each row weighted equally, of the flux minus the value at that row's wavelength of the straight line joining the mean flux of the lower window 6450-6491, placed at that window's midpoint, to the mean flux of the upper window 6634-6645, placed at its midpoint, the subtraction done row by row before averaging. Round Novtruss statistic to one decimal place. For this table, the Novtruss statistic -1.0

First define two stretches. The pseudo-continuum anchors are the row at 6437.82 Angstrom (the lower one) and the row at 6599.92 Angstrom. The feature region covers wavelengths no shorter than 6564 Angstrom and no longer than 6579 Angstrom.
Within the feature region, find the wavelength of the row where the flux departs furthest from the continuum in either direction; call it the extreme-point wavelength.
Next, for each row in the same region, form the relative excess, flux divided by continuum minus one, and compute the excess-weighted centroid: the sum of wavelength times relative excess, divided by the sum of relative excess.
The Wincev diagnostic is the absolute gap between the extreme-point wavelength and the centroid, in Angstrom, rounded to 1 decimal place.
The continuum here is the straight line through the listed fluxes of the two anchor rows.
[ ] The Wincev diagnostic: 4.2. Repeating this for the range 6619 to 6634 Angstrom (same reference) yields 3.5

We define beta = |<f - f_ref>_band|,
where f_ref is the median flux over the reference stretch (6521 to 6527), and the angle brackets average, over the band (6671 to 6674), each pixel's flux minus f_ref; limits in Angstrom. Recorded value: 2.3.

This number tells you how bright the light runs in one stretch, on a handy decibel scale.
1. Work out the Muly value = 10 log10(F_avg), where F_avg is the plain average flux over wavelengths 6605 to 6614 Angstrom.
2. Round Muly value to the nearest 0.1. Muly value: 13.3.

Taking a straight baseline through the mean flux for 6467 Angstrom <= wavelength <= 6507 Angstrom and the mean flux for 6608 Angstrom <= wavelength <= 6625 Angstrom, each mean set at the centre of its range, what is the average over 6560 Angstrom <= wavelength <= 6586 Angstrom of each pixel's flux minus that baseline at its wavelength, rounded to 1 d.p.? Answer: -0.9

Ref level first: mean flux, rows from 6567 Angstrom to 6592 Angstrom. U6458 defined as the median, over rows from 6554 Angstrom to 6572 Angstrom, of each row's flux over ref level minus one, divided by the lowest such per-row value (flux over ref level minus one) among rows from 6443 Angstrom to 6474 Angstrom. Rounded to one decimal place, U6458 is 2.2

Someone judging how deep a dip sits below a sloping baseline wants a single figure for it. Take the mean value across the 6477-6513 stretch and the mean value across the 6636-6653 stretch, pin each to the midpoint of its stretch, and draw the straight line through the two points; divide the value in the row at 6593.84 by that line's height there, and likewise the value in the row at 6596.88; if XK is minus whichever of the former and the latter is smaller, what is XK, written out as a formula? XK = -1.00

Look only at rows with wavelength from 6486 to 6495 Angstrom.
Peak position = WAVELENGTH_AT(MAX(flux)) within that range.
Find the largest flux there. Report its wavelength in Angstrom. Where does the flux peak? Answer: 6488.41 Angstrom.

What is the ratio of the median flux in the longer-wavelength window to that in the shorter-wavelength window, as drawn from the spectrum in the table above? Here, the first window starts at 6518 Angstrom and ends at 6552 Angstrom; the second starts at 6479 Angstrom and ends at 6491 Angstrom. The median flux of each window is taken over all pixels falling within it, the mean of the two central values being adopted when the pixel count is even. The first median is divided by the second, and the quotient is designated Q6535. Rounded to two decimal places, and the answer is 1.03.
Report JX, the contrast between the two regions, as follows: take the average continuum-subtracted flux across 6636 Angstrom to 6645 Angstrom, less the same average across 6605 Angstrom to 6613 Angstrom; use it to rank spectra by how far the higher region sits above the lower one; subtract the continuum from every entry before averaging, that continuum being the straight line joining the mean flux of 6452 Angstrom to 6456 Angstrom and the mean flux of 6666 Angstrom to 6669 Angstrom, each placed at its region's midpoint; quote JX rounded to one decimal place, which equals 0.3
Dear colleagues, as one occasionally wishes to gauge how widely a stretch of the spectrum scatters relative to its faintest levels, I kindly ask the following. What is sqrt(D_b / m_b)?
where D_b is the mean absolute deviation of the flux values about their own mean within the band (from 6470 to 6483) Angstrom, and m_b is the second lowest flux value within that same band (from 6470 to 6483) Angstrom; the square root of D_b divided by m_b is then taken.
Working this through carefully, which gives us 0.173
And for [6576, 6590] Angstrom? 0.137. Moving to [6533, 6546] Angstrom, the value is 0.139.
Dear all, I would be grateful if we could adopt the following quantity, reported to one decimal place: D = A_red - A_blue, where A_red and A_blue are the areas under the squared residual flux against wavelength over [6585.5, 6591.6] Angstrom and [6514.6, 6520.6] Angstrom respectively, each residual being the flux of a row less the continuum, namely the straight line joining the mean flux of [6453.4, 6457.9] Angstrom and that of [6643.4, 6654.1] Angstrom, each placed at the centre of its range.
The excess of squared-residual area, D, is 1.1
